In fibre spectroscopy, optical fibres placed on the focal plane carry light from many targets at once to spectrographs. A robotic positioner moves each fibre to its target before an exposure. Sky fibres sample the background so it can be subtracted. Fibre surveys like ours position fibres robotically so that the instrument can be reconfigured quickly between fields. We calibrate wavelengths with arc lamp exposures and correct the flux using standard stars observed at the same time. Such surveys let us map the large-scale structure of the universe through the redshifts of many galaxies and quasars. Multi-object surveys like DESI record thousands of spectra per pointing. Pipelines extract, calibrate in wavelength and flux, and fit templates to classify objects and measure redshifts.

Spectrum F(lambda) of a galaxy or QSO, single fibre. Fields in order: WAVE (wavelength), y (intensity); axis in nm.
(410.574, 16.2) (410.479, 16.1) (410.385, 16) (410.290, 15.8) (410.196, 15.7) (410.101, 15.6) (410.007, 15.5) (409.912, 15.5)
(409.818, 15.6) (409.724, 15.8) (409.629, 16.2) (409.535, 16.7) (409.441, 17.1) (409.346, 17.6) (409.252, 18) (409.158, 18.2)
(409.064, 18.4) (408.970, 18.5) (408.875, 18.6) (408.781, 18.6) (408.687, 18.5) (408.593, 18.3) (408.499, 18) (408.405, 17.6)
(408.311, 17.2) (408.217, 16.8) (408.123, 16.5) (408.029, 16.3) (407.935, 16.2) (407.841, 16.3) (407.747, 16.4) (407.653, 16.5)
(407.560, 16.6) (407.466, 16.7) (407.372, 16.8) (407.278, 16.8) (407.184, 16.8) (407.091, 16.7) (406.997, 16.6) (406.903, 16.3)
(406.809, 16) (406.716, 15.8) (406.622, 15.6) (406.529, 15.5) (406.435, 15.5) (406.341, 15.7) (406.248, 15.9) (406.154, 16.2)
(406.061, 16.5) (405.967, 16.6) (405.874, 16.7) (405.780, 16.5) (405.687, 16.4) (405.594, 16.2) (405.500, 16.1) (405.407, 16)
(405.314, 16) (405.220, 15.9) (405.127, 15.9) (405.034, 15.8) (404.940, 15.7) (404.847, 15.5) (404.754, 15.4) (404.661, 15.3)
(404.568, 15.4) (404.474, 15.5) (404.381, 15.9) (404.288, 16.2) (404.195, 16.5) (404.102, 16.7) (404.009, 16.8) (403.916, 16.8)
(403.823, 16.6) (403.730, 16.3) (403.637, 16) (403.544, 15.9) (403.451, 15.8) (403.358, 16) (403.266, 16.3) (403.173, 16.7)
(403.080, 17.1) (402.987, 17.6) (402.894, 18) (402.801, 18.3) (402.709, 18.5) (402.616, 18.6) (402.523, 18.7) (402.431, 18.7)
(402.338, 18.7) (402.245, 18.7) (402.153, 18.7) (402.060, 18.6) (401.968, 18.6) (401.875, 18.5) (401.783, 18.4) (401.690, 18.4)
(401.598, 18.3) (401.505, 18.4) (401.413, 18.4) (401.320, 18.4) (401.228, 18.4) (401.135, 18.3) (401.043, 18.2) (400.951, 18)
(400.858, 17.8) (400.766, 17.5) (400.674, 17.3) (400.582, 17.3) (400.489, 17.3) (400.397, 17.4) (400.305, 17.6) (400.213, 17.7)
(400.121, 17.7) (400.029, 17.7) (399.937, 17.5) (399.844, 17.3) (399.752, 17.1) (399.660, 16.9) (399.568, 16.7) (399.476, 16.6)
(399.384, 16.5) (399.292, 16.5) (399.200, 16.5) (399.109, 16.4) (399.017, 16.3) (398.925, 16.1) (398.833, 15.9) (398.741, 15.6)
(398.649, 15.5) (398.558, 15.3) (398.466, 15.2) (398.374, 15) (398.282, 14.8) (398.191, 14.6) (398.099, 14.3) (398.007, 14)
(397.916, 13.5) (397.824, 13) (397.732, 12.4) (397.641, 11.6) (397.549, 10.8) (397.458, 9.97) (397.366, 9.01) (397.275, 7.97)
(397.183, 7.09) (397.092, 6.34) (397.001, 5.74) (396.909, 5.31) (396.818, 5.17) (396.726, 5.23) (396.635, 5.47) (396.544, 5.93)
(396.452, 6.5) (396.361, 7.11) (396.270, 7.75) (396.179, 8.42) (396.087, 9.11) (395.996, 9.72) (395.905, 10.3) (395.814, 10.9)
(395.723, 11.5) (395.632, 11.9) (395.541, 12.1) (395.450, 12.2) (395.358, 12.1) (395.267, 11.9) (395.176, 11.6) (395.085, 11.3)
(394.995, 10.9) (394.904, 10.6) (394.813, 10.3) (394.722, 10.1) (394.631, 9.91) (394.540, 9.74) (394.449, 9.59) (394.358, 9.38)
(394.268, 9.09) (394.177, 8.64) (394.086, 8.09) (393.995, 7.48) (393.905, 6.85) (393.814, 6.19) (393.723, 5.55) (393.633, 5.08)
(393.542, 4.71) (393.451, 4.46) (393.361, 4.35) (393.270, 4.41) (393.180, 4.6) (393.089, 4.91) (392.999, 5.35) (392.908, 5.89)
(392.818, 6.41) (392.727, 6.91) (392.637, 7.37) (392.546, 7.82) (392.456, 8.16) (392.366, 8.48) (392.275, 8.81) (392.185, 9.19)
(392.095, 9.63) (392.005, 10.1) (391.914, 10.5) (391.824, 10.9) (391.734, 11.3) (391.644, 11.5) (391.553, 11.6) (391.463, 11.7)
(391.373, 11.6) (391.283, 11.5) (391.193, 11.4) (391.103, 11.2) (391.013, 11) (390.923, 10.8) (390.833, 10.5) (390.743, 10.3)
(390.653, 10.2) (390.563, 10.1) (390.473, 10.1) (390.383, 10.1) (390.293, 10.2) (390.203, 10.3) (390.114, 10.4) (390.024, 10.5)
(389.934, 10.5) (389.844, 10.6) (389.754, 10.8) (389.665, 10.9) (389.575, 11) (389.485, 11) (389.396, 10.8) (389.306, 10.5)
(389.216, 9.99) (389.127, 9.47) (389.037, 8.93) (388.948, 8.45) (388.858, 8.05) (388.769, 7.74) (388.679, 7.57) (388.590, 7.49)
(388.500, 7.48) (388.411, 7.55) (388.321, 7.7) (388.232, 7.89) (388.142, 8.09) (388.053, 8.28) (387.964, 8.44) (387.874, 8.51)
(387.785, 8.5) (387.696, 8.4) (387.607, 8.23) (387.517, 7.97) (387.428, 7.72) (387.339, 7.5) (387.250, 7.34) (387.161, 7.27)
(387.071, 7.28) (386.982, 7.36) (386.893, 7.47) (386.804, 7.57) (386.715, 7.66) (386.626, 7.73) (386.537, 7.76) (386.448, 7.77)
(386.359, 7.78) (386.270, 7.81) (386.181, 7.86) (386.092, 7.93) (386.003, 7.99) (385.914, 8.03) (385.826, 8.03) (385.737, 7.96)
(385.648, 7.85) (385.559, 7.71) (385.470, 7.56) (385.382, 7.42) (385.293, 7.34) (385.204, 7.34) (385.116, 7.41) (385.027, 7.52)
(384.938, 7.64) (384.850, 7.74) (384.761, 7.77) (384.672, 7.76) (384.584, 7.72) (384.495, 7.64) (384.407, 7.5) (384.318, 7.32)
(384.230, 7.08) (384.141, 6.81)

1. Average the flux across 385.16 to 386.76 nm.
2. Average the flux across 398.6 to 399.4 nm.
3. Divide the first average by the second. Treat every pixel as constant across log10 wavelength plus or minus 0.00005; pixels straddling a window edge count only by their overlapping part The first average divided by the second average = 0.48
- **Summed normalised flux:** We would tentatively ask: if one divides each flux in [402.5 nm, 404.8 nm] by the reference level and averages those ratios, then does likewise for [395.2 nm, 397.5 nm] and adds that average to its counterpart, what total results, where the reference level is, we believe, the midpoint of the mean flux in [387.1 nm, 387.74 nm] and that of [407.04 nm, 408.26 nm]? 2.1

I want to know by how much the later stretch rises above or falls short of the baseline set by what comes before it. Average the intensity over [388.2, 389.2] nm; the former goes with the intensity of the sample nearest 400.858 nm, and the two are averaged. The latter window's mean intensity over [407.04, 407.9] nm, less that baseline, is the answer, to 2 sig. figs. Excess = 3.7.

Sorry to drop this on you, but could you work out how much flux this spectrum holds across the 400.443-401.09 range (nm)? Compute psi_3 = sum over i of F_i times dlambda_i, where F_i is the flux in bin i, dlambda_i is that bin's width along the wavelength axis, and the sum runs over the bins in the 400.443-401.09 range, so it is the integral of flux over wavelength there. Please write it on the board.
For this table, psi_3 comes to 11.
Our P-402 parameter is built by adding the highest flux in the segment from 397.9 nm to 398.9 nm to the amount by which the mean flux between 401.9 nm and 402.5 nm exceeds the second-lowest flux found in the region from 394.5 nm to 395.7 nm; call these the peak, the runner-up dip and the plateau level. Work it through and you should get 24.7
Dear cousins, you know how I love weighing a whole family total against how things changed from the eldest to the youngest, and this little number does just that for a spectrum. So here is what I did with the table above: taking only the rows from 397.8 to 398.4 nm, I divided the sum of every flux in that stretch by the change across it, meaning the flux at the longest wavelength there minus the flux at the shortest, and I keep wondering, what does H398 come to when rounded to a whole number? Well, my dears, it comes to 50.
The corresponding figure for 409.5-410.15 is -101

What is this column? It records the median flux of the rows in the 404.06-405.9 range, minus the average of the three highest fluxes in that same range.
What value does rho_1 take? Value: -0.68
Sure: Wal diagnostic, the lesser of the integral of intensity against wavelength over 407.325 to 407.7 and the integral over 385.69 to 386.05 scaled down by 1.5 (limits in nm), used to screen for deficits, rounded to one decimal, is 1.9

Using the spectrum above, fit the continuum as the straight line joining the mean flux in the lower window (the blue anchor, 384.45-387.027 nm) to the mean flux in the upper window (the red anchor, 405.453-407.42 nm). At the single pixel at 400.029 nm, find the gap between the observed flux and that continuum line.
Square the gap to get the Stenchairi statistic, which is 17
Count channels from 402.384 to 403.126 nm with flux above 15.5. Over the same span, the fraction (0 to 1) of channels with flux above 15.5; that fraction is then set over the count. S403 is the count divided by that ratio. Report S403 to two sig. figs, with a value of 64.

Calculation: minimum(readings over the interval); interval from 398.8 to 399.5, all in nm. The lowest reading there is 15.9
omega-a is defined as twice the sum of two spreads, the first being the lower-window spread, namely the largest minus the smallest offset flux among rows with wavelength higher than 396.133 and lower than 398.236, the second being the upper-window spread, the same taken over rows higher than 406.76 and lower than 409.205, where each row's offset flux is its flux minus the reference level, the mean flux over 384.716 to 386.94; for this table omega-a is 24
